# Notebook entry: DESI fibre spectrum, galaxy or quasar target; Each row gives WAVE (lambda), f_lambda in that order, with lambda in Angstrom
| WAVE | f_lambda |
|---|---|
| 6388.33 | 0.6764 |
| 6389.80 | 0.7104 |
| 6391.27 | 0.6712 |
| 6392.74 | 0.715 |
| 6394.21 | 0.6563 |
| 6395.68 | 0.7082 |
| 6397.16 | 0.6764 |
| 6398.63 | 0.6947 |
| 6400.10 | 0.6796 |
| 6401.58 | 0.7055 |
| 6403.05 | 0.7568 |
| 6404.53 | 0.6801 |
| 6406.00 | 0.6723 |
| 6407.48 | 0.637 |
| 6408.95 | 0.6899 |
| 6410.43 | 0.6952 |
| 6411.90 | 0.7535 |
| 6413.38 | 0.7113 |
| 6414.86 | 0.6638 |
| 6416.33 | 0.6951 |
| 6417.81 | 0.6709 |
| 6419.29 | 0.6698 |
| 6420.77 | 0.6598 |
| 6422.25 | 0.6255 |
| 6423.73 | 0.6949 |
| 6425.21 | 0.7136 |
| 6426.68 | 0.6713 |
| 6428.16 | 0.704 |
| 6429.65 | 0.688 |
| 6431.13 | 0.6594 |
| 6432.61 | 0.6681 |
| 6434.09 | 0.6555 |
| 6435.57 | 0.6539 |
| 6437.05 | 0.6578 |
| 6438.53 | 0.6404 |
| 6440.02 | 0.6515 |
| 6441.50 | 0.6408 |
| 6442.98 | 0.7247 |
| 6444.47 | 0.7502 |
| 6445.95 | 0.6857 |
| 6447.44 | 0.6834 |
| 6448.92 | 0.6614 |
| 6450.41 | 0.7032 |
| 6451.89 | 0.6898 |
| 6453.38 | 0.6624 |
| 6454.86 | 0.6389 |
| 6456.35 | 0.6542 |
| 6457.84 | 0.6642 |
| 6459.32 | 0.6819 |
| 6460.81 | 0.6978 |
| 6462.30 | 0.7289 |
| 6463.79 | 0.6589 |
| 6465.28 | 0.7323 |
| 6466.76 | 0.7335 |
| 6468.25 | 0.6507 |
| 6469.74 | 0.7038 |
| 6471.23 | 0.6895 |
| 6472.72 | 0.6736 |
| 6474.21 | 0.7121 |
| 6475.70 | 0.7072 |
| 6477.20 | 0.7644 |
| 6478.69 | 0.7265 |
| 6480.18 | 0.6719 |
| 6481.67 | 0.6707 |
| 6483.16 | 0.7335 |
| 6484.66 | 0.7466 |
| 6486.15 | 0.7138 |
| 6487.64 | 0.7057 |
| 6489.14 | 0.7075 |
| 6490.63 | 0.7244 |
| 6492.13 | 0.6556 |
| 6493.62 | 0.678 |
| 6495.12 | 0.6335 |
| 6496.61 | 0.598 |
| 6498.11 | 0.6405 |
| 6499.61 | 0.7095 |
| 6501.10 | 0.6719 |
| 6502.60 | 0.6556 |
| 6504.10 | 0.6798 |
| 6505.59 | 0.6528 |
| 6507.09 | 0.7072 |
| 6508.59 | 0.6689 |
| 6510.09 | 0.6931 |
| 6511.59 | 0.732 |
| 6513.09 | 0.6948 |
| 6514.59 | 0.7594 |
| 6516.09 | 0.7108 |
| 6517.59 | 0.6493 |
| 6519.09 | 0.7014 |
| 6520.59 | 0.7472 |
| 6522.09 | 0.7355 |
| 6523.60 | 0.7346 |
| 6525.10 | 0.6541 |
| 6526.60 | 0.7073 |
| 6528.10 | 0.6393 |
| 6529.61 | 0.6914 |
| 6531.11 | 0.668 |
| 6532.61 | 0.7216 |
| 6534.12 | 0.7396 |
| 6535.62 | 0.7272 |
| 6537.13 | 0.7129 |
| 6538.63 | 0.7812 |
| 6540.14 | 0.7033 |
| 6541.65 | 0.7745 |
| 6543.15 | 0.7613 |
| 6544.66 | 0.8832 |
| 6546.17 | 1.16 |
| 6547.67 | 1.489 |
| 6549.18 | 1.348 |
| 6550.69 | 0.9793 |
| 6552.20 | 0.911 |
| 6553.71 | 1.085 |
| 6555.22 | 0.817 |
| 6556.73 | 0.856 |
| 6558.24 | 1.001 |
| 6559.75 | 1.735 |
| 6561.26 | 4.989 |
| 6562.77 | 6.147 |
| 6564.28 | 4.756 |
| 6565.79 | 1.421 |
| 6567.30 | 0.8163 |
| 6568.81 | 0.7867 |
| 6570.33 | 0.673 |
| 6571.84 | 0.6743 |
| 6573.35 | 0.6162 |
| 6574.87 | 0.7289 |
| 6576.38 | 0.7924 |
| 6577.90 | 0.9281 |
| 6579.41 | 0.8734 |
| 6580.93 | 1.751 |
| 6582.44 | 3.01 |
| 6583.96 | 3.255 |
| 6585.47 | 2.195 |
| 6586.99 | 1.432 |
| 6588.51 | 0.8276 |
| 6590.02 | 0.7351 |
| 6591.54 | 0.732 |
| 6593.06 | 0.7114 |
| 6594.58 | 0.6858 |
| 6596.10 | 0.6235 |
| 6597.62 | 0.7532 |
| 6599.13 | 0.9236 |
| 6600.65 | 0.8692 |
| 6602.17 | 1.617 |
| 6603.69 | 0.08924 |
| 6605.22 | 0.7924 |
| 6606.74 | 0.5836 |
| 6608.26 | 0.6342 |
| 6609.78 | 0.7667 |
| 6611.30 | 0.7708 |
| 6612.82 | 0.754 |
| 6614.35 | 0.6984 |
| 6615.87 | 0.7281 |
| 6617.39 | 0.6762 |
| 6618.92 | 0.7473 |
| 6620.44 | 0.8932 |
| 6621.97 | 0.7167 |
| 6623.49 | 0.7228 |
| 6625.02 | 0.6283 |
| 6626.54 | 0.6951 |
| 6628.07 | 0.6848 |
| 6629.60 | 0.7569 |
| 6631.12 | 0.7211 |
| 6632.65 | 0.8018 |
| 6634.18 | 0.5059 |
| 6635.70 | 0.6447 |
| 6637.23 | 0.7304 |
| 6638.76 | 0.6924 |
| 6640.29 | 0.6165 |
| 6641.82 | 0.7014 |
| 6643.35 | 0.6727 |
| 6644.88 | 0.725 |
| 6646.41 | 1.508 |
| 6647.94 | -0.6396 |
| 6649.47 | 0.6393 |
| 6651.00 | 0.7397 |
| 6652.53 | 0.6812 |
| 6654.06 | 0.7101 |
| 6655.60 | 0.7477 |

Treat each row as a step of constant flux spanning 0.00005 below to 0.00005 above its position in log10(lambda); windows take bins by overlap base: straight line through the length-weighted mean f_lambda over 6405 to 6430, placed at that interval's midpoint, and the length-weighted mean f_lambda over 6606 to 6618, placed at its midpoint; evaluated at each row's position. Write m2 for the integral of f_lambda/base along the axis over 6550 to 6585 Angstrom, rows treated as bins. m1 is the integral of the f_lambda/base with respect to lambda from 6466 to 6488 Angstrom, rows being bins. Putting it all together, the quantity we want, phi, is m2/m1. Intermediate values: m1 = 23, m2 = 87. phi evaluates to 3.8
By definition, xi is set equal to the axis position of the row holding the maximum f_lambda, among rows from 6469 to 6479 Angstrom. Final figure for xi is 6477.20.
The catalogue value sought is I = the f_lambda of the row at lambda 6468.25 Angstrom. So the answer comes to 0.6507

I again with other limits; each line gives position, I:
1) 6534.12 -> 0.7396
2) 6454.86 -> 0.6389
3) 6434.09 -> 0.6555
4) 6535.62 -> 0.7272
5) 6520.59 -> 0.7472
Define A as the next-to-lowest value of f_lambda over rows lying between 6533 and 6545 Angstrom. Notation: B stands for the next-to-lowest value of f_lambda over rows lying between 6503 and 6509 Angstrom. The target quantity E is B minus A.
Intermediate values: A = 0.7129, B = 0.6689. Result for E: -0.04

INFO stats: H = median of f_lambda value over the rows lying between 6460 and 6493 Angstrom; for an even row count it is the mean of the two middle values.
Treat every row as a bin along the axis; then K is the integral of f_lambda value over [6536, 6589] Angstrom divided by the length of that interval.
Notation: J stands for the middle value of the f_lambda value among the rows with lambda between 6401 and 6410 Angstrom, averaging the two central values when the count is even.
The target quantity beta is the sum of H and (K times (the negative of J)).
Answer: -0.3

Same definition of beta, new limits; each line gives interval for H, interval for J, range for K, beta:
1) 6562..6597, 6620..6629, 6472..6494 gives 0.3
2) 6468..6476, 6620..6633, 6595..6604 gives 0.1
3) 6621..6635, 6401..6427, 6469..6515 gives 0.2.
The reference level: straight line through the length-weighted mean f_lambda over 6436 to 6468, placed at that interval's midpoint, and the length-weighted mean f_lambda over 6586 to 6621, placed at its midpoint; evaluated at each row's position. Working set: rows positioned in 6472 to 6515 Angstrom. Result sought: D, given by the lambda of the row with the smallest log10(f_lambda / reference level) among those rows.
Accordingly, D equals 6496.61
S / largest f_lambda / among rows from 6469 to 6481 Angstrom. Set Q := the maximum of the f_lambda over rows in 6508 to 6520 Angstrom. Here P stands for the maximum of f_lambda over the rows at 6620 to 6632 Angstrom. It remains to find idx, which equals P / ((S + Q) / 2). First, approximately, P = 0.8932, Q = 0.7594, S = 0.7644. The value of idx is 1.17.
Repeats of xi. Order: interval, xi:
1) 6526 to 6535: 6534.12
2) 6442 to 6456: 6444.47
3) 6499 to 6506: 6499.61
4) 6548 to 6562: 6561.26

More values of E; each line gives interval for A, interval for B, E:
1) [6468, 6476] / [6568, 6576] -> 0.00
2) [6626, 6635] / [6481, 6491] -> 0.02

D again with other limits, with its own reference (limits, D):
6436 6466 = 6454.86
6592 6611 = 6603.69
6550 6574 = 6573.35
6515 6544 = 6528.10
